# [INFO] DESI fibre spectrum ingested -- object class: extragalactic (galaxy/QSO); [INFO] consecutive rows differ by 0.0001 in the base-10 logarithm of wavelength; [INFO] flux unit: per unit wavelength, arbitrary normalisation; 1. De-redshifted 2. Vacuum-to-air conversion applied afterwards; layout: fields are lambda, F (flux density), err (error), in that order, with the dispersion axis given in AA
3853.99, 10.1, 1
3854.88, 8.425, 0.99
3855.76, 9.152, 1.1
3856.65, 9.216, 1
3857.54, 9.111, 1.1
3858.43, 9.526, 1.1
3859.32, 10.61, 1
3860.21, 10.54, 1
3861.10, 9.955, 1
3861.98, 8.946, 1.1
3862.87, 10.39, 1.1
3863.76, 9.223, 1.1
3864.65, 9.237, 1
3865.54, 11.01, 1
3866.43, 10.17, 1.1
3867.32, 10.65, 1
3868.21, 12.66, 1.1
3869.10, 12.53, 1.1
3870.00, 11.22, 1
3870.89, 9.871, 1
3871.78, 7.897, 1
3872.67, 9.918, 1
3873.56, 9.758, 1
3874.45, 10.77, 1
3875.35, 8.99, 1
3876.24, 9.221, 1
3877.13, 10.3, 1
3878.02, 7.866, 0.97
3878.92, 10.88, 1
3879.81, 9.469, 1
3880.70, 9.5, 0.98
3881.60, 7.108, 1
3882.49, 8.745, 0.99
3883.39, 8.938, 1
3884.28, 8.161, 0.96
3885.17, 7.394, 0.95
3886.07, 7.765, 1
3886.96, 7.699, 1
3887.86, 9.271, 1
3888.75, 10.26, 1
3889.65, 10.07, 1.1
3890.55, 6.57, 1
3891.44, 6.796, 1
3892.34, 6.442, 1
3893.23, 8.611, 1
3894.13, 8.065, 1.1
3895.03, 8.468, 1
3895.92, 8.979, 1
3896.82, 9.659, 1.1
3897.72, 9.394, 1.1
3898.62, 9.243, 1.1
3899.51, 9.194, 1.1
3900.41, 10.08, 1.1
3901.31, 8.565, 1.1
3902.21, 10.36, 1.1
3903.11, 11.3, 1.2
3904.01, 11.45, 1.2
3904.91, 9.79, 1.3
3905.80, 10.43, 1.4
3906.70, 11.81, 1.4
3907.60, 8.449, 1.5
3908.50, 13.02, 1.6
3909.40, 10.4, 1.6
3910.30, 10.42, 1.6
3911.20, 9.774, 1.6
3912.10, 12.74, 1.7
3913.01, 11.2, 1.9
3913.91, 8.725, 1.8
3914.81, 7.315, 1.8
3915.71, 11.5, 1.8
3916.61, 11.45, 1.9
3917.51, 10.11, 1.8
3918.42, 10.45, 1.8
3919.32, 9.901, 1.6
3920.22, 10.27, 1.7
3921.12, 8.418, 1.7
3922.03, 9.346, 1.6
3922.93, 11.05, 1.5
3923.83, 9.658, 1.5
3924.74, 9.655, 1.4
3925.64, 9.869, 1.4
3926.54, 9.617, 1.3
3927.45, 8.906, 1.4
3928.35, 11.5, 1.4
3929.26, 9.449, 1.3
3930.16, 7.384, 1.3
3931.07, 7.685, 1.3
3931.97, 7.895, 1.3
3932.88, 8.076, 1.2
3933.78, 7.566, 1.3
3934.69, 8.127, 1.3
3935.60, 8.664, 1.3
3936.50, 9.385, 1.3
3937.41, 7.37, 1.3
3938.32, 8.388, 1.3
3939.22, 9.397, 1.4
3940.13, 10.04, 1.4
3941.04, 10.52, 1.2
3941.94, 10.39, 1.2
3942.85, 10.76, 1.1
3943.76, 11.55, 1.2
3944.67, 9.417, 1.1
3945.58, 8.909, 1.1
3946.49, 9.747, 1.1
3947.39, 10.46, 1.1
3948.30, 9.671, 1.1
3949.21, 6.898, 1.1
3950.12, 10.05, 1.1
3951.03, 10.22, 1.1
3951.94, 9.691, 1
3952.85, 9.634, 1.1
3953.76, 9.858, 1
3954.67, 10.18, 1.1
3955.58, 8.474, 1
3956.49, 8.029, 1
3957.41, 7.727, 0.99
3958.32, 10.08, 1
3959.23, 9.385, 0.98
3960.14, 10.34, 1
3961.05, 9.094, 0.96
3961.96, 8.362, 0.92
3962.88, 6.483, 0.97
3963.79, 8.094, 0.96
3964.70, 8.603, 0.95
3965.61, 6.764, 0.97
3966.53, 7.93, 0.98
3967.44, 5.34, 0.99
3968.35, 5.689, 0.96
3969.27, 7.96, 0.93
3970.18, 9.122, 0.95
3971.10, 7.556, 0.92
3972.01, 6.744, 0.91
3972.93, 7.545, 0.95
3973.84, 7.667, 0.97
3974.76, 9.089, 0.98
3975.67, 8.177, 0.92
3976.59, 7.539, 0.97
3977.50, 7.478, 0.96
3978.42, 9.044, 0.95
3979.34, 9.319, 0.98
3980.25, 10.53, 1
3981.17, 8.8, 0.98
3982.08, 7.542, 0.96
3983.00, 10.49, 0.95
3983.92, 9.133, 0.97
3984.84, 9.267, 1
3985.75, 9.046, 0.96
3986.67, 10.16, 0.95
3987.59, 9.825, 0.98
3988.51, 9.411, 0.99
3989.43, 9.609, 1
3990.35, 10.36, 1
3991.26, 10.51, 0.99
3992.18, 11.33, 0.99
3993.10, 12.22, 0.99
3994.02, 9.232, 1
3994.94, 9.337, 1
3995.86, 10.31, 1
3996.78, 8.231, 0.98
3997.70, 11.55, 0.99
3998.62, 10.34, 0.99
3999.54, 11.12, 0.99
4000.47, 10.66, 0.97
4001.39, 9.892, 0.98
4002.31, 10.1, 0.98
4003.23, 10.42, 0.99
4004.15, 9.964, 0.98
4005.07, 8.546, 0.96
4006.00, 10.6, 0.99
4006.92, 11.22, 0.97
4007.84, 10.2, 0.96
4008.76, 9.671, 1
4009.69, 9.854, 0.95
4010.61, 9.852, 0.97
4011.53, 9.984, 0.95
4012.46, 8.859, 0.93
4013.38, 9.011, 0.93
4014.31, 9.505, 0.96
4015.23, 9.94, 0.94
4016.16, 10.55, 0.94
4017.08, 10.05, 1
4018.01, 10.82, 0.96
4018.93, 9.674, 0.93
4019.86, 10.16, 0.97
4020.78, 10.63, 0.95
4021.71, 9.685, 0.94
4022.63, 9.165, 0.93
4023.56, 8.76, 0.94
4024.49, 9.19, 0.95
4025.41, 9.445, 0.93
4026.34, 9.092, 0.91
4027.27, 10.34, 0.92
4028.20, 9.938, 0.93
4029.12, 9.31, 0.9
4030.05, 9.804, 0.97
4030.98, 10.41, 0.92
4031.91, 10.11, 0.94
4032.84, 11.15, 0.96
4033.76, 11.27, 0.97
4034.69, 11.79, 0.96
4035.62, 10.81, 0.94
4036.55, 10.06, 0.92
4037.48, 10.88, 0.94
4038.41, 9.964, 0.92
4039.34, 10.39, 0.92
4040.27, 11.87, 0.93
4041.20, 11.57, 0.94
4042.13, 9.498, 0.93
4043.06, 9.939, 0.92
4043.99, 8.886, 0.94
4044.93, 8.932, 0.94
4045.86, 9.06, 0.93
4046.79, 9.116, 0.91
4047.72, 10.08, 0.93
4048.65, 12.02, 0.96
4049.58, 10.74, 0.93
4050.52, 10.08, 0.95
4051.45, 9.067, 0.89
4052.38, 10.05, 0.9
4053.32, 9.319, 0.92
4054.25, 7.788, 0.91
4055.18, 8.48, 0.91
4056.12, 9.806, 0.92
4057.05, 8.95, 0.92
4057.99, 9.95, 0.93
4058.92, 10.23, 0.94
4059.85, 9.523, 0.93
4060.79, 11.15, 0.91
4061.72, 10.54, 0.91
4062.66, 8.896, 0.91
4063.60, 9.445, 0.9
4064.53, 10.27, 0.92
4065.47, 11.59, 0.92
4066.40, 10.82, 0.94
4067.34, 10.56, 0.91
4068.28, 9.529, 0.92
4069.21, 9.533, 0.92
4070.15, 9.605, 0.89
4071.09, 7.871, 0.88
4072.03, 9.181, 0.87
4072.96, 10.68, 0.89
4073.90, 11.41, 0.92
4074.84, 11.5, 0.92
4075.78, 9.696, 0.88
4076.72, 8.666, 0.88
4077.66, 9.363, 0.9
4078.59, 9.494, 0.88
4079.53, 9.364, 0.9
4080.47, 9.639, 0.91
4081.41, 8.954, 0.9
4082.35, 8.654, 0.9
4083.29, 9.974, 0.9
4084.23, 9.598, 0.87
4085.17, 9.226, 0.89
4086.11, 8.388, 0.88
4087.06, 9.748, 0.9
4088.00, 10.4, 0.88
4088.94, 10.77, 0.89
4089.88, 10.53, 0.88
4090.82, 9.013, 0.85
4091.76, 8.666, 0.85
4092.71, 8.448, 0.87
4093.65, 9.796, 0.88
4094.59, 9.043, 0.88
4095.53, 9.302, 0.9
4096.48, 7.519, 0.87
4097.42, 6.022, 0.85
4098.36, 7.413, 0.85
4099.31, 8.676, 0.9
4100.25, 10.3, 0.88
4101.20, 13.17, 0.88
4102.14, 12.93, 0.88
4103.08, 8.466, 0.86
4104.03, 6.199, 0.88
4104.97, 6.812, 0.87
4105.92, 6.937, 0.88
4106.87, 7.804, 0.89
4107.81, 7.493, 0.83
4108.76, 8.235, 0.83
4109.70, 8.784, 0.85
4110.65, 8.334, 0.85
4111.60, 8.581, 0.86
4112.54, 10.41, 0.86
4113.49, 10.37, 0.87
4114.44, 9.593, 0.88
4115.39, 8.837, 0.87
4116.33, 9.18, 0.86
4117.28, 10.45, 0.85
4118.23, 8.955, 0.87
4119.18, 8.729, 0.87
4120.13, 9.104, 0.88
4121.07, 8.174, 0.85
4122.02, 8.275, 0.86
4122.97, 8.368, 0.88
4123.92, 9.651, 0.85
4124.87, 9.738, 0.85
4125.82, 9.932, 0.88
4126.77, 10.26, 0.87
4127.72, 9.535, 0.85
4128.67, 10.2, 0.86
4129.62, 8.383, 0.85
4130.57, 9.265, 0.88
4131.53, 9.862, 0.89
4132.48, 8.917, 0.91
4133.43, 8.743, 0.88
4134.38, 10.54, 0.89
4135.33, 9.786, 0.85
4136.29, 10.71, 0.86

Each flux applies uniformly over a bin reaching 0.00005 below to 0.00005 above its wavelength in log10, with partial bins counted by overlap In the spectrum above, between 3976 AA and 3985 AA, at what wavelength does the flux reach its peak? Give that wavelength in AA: 3980.25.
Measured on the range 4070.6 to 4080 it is 4074.84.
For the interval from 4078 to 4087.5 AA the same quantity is 4083.29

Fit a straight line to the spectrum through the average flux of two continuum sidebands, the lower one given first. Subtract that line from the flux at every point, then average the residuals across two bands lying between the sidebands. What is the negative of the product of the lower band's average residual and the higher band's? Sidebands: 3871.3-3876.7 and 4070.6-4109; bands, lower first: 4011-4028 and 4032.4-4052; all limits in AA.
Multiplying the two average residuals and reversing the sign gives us -0.5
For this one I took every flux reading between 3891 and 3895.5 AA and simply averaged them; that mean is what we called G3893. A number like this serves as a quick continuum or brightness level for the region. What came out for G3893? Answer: 7.7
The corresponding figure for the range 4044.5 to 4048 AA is 9.3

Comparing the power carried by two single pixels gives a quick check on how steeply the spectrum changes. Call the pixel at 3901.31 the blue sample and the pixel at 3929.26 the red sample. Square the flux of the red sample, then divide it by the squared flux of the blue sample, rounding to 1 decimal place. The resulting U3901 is 1.2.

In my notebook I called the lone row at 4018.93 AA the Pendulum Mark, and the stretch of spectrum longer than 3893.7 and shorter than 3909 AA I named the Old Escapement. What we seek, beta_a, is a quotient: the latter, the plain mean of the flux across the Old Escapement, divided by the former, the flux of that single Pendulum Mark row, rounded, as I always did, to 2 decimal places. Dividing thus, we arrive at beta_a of 1.02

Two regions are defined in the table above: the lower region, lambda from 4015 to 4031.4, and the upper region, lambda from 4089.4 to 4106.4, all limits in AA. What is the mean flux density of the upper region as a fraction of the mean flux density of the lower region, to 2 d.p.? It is 0.90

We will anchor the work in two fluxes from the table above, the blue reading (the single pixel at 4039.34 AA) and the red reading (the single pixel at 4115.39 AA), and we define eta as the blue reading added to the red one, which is 19.23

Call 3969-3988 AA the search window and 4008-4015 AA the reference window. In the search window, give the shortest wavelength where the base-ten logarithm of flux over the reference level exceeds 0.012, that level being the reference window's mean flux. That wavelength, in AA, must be 3980.25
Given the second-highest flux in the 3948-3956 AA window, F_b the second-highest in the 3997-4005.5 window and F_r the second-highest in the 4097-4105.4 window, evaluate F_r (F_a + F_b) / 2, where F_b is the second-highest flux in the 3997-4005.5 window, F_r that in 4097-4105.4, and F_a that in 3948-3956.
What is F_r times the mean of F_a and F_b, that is 138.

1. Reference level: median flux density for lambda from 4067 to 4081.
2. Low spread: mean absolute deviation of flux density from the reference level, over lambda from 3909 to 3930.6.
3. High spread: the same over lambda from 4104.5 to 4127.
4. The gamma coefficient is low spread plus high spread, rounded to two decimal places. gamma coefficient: 2.03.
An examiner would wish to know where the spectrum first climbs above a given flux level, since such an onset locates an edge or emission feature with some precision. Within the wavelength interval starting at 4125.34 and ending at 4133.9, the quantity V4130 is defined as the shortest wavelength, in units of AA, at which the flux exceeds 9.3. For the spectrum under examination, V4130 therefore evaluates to 4125.82 AA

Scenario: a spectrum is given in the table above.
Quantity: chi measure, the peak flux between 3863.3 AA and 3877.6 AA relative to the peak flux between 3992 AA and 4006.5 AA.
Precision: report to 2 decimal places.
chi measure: 1.04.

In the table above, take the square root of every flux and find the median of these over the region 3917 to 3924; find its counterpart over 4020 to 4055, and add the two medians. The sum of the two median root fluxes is 6.32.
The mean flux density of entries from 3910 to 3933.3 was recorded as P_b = 9.7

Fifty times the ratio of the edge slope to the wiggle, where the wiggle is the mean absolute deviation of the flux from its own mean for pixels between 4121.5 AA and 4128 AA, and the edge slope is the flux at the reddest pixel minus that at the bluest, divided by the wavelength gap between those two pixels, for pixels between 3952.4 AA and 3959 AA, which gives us 7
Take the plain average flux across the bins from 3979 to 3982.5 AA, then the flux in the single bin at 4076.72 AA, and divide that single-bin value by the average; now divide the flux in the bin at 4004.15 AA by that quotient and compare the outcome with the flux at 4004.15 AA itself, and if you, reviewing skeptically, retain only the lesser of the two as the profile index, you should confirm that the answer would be 9.96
